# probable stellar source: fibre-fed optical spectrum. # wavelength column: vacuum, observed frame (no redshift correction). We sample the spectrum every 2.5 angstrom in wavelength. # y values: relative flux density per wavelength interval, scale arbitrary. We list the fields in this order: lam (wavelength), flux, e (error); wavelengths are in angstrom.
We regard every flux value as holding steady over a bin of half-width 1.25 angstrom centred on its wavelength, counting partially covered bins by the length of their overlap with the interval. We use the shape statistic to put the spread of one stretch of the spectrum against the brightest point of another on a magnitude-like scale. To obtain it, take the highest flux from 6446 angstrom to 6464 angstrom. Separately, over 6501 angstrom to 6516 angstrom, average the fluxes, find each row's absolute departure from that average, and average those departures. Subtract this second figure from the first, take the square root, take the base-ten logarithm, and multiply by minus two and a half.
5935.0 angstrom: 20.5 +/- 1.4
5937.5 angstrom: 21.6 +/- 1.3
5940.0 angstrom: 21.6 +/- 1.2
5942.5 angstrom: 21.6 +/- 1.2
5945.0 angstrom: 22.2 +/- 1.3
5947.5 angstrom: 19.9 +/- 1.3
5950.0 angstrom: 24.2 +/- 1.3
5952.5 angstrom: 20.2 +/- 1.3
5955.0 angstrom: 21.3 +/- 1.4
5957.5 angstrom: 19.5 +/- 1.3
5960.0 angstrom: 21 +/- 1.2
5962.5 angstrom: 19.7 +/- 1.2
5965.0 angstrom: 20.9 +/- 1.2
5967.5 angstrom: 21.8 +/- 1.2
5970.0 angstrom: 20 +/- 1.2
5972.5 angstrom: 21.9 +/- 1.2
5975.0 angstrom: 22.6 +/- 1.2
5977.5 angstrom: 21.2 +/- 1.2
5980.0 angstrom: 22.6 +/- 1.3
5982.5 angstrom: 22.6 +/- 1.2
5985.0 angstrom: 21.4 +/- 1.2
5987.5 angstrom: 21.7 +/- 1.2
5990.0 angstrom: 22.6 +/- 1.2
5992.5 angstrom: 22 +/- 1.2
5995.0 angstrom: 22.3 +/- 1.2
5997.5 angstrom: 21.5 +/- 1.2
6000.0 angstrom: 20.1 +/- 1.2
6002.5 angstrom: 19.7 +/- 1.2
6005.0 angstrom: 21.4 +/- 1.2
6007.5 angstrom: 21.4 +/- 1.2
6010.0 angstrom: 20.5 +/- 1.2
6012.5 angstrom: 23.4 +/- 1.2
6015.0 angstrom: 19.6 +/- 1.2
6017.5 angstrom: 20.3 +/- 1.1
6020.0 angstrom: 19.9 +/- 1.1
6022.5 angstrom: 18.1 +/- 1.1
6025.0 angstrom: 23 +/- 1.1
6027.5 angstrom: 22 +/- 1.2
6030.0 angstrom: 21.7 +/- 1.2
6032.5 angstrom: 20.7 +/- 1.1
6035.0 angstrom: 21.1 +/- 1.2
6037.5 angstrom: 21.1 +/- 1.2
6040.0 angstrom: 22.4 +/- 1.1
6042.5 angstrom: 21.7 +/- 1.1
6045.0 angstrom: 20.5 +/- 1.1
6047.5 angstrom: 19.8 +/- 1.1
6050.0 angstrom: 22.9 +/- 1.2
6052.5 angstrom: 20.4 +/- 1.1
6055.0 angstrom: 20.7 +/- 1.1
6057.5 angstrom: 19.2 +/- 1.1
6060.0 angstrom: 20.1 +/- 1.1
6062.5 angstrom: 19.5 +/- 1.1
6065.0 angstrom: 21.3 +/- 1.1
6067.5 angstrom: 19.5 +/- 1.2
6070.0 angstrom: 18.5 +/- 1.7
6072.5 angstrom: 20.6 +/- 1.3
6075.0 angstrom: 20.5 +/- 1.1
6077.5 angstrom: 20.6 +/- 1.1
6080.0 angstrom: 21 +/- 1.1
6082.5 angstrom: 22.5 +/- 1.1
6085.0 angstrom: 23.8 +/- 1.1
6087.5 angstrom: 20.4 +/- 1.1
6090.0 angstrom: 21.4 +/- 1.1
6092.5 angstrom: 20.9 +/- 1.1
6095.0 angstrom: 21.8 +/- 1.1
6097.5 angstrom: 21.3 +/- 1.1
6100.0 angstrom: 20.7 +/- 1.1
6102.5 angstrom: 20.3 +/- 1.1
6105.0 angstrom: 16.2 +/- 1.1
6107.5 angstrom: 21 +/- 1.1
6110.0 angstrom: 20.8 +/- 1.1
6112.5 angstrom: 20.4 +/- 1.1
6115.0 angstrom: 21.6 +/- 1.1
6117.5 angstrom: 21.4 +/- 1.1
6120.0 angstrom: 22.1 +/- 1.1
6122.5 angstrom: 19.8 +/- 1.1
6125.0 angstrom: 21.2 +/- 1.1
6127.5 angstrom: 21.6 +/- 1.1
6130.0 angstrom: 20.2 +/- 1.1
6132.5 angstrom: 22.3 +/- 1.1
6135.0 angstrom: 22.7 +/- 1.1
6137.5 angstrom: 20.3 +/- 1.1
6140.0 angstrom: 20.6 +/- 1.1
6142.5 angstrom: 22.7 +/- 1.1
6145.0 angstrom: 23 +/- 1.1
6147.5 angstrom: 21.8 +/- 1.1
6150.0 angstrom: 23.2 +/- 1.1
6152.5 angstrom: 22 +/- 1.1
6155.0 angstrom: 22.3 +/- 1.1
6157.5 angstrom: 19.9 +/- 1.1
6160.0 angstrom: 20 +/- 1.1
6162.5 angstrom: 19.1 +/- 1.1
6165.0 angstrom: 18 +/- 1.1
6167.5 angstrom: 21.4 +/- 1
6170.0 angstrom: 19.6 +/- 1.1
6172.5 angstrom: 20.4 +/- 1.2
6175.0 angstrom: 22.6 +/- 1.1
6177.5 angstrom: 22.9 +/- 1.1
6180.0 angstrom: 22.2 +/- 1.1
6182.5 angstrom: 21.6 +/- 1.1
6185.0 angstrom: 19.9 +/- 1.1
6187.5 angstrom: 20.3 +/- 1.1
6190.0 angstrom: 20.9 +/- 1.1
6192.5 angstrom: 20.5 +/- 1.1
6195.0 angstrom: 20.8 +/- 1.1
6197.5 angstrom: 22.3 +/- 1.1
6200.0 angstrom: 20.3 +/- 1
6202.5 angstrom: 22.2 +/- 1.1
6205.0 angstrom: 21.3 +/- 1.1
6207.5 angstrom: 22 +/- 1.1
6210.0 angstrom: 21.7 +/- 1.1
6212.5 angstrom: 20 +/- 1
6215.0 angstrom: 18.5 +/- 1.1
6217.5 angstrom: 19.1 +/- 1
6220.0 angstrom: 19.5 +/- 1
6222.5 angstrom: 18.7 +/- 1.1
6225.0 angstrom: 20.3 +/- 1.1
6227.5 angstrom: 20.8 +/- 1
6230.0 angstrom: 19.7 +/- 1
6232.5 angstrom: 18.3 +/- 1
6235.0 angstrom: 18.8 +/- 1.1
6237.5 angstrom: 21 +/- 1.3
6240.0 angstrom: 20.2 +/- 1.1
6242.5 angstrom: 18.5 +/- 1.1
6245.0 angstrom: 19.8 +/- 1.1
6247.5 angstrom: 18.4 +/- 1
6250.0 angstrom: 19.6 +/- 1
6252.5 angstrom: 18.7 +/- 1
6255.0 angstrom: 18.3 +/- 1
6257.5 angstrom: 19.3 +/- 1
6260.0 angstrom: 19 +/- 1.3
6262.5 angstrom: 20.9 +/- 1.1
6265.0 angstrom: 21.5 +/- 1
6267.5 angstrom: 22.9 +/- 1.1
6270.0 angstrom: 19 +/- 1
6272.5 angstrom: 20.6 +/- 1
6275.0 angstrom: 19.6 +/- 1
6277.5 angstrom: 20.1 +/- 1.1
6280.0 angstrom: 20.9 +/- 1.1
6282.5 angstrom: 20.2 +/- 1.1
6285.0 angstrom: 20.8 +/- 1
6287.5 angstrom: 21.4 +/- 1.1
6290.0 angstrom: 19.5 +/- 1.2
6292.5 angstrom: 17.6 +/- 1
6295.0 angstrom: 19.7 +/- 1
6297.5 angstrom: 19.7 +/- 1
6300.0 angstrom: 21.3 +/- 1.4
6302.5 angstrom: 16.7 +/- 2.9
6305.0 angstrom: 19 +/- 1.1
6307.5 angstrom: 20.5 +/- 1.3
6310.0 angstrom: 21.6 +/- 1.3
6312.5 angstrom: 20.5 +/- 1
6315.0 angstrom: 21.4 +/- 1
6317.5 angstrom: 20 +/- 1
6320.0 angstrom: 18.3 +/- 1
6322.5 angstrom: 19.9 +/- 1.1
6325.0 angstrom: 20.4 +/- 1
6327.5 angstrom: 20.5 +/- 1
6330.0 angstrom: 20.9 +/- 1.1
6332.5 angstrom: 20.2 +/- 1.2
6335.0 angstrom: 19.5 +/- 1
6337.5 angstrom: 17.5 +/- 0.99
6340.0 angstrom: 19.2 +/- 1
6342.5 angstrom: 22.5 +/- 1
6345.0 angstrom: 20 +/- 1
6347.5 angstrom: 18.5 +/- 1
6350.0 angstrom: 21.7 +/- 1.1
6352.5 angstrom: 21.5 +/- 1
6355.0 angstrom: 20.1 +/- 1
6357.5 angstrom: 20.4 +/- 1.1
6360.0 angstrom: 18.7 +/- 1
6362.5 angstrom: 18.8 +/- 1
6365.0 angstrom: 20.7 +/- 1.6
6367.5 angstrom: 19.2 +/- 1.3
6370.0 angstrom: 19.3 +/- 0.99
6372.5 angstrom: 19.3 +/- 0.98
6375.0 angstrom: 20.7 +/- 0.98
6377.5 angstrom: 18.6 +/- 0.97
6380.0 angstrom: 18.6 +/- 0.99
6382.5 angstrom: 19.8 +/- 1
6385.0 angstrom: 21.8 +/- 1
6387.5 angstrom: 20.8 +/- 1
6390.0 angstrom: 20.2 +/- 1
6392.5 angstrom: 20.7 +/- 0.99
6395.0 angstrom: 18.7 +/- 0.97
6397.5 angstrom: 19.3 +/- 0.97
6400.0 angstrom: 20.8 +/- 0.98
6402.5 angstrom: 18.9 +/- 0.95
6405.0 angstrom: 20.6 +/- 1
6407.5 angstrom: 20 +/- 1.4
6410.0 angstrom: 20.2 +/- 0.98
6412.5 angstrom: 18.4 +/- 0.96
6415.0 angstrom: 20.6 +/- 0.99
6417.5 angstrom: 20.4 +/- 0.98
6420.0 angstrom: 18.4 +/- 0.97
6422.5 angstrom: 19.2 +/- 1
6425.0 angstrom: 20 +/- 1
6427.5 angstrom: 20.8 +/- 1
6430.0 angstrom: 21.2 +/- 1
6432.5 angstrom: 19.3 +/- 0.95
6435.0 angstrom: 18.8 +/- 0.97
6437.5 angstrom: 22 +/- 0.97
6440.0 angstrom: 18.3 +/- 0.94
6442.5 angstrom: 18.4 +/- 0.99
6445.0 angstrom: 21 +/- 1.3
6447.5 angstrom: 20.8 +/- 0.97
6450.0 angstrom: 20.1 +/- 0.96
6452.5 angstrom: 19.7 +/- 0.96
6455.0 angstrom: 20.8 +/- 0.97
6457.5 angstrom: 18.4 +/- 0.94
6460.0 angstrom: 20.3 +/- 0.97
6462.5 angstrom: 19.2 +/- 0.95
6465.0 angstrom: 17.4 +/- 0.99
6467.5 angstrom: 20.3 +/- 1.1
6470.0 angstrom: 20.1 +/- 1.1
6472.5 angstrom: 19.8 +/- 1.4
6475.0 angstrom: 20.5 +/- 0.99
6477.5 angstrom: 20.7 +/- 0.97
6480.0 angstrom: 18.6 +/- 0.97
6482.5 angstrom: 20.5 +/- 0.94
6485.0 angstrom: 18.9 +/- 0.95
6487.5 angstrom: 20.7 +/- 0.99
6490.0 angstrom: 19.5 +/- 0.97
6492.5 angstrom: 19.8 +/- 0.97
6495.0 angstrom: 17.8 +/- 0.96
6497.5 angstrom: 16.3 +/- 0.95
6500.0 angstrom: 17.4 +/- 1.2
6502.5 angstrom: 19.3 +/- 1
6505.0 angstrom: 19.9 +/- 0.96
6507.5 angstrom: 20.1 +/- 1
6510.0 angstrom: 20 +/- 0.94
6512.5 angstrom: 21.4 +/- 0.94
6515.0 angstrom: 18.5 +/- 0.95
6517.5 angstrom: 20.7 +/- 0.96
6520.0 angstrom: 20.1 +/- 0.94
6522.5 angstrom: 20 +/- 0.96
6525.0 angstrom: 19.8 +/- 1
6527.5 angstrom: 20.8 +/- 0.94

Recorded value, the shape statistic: -1.63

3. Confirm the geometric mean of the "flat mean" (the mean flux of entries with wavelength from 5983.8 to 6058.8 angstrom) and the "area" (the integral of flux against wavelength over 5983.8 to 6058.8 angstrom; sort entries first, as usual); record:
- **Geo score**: 183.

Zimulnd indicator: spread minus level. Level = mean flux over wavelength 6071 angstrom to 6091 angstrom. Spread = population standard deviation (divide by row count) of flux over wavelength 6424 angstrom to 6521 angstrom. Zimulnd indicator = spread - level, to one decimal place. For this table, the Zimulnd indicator -20.1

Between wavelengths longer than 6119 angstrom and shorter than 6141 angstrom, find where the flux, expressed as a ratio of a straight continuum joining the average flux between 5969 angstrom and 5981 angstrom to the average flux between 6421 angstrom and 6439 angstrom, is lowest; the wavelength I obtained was 6122.5 angstrom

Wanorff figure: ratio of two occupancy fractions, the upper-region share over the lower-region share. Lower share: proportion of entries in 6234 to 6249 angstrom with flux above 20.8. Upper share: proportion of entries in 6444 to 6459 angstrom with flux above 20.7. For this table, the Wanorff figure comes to 3.0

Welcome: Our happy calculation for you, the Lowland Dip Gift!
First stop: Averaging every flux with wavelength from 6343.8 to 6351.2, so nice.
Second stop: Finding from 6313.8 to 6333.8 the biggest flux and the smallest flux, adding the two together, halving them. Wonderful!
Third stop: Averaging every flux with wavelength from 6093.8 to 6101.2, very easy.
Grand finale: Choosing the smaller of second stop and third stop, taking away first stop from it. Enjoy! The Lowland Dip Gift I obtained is -0.2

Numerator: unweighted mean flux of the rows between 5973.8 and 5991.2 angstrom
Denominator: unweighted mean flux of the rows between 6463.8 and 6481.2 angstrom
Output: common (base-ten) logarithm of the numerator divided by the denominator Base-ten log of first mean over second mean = 0.05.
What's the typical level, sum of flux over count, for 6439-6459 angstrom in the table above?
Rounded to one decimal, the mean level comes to 19.7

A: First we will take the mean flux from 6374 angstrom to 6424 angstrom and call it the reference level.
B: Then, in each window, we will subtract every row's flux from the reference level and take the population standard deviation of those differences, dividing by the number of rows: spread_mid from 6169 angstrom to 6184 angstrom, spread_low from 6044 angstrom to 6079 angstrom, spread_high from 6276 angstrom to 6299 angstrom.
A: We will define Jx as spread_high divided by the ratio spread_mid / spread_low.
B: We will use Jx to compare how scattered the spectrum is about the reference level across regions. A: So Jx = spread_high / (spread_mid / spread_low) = 0.88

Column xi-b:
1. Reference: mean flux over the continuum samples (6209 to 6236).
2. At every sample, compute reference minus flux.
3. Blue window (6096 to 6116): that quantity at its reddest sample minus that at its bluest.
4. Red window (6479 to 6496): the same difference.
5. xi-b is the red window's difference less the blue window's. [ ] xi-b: 1.1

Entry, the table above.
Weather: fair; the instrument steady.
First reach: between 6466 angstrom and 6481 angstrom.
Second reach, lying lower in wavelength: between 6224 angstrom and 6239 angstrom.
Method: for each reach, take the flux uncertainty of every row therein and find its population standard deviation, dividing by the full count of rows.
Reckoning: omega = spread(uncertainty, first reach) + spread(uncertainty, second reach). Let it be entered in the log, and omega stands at 0.26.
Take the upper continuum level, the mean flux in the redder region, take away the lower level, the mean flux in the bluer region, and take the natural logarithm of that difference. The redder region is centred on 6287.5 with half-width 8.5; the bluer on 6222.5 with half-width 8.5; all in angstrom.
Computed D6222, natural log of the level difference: -0.7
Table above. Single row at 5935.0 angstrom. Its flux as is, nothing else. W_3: 20.5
